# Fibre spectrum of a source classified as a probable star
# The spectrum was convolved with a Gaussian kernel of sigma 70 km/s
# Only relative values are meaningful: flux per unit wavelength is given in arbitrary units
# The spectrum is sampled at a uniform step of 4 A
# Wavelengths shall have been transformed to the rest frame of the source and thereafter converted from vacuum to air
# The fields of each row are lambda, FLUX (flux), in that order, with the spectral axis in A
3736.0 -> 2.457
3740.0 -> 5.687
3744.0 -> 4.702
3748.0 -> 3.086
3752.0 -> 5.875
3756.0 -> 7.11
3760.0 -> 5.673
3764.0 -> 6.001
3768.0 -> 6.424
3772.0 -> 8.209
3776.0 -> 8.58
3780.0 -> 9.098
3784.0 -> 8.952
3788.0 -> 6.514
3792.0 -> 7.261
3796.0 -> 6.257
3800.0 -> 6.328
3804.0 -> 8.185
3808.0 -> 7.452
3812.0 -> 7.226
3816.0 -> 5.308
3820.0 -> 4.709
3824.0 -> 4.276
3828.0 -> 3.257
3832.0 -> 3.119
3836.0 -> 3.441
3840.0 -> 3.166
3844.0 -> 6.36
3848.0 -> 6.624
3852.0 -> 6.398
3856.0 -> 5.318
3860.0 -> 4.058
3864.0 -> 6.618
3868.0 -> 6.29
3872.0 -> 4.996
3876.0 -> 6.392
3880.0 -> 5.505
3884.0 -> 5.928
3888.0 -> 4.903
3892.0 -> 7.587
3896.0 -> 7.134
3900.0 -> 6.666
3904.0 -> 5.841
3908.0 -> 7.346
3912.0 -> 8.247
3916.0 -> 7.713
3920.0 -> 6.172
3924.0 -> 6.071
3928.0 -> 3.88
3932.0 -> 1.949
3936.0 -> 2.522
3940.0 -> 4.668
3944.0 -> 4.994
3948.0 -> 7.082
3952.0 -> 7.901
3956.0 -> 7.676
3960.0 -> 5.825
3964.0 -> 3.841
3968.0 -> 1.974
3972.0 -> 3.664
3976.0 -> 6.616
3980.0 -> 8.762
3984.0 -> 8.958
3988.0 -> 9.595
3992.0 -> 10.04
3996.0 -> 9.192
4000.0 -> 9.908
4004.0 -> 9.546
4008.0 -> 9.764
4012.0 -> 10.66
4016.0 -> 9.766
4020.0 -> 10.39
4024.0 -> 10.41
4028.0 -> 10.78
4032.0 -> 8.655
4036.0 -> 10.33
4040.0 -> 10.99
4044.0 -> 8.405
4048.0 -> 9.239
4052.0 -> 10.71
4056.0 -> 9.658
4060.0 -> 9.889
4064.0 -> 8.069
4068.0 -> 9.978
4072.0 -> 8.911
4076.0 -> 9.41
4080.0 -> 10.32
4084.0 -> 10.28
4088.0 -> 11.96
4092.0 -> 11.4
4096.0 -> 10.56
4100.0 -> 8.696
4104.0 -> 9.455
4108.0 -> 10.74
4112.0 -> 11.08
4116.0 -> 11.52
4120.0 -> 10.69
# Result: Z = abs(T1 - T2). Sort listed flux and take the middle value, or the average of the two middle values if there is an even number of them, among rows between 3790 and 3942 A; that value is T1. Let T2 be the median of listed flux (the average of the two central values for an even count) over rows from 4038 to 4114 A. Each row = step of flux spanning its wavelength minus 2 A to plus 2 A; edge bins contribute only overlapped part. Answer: 3.9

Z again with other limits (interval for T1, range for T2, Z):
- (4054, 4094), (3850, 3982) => 3.9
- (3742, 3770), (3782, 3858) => 0.5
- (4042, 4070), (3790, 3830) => 3.4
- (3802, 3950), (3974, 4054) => 3.8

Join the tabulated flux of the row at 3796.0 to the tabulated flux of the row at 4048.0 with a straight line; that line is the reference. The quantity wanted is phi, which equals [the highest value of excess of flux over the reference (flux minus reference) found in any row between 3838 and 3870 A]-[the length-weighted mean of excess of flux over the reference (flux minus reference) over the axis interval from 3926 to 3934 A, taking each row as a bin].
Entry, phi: 4.7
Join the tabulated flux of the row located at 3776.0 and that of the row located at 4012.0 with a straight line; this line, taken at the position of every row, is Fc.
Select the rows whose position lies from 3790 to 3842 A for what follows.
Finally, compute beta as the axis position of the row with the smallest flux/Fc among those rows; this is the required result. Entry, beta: 3832.0 A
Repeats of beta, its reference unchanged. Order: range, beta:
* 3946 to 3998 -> 3968.0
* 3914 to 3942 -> 3932.0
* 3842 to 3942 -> 3932.0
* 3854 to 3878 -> 3860.0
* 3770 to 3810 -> 3796.0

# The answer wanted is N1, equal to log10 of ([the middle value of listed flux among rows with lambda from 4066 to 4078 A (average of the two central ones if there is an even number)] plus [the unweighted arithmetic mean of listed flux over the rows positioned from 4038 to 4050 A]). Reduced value 1.28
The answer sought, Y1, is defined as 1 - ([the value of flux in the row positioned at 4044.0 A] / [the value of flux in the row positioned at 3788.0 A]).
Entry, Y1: -0.3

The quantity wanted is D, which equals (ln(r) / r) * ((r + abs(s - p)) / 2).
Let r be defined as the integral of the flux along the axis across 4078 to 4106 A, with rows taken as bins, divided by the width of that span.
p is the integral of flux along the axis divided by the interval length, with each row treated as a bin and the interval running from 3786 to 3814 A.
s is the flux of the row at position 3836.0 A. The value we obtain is 1.57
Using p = 7.0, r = 10.4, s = 3.441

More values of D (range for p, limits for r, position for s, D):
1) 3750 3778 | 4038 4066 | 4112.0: 1.63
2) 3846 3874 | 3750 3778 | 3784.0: 1.41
